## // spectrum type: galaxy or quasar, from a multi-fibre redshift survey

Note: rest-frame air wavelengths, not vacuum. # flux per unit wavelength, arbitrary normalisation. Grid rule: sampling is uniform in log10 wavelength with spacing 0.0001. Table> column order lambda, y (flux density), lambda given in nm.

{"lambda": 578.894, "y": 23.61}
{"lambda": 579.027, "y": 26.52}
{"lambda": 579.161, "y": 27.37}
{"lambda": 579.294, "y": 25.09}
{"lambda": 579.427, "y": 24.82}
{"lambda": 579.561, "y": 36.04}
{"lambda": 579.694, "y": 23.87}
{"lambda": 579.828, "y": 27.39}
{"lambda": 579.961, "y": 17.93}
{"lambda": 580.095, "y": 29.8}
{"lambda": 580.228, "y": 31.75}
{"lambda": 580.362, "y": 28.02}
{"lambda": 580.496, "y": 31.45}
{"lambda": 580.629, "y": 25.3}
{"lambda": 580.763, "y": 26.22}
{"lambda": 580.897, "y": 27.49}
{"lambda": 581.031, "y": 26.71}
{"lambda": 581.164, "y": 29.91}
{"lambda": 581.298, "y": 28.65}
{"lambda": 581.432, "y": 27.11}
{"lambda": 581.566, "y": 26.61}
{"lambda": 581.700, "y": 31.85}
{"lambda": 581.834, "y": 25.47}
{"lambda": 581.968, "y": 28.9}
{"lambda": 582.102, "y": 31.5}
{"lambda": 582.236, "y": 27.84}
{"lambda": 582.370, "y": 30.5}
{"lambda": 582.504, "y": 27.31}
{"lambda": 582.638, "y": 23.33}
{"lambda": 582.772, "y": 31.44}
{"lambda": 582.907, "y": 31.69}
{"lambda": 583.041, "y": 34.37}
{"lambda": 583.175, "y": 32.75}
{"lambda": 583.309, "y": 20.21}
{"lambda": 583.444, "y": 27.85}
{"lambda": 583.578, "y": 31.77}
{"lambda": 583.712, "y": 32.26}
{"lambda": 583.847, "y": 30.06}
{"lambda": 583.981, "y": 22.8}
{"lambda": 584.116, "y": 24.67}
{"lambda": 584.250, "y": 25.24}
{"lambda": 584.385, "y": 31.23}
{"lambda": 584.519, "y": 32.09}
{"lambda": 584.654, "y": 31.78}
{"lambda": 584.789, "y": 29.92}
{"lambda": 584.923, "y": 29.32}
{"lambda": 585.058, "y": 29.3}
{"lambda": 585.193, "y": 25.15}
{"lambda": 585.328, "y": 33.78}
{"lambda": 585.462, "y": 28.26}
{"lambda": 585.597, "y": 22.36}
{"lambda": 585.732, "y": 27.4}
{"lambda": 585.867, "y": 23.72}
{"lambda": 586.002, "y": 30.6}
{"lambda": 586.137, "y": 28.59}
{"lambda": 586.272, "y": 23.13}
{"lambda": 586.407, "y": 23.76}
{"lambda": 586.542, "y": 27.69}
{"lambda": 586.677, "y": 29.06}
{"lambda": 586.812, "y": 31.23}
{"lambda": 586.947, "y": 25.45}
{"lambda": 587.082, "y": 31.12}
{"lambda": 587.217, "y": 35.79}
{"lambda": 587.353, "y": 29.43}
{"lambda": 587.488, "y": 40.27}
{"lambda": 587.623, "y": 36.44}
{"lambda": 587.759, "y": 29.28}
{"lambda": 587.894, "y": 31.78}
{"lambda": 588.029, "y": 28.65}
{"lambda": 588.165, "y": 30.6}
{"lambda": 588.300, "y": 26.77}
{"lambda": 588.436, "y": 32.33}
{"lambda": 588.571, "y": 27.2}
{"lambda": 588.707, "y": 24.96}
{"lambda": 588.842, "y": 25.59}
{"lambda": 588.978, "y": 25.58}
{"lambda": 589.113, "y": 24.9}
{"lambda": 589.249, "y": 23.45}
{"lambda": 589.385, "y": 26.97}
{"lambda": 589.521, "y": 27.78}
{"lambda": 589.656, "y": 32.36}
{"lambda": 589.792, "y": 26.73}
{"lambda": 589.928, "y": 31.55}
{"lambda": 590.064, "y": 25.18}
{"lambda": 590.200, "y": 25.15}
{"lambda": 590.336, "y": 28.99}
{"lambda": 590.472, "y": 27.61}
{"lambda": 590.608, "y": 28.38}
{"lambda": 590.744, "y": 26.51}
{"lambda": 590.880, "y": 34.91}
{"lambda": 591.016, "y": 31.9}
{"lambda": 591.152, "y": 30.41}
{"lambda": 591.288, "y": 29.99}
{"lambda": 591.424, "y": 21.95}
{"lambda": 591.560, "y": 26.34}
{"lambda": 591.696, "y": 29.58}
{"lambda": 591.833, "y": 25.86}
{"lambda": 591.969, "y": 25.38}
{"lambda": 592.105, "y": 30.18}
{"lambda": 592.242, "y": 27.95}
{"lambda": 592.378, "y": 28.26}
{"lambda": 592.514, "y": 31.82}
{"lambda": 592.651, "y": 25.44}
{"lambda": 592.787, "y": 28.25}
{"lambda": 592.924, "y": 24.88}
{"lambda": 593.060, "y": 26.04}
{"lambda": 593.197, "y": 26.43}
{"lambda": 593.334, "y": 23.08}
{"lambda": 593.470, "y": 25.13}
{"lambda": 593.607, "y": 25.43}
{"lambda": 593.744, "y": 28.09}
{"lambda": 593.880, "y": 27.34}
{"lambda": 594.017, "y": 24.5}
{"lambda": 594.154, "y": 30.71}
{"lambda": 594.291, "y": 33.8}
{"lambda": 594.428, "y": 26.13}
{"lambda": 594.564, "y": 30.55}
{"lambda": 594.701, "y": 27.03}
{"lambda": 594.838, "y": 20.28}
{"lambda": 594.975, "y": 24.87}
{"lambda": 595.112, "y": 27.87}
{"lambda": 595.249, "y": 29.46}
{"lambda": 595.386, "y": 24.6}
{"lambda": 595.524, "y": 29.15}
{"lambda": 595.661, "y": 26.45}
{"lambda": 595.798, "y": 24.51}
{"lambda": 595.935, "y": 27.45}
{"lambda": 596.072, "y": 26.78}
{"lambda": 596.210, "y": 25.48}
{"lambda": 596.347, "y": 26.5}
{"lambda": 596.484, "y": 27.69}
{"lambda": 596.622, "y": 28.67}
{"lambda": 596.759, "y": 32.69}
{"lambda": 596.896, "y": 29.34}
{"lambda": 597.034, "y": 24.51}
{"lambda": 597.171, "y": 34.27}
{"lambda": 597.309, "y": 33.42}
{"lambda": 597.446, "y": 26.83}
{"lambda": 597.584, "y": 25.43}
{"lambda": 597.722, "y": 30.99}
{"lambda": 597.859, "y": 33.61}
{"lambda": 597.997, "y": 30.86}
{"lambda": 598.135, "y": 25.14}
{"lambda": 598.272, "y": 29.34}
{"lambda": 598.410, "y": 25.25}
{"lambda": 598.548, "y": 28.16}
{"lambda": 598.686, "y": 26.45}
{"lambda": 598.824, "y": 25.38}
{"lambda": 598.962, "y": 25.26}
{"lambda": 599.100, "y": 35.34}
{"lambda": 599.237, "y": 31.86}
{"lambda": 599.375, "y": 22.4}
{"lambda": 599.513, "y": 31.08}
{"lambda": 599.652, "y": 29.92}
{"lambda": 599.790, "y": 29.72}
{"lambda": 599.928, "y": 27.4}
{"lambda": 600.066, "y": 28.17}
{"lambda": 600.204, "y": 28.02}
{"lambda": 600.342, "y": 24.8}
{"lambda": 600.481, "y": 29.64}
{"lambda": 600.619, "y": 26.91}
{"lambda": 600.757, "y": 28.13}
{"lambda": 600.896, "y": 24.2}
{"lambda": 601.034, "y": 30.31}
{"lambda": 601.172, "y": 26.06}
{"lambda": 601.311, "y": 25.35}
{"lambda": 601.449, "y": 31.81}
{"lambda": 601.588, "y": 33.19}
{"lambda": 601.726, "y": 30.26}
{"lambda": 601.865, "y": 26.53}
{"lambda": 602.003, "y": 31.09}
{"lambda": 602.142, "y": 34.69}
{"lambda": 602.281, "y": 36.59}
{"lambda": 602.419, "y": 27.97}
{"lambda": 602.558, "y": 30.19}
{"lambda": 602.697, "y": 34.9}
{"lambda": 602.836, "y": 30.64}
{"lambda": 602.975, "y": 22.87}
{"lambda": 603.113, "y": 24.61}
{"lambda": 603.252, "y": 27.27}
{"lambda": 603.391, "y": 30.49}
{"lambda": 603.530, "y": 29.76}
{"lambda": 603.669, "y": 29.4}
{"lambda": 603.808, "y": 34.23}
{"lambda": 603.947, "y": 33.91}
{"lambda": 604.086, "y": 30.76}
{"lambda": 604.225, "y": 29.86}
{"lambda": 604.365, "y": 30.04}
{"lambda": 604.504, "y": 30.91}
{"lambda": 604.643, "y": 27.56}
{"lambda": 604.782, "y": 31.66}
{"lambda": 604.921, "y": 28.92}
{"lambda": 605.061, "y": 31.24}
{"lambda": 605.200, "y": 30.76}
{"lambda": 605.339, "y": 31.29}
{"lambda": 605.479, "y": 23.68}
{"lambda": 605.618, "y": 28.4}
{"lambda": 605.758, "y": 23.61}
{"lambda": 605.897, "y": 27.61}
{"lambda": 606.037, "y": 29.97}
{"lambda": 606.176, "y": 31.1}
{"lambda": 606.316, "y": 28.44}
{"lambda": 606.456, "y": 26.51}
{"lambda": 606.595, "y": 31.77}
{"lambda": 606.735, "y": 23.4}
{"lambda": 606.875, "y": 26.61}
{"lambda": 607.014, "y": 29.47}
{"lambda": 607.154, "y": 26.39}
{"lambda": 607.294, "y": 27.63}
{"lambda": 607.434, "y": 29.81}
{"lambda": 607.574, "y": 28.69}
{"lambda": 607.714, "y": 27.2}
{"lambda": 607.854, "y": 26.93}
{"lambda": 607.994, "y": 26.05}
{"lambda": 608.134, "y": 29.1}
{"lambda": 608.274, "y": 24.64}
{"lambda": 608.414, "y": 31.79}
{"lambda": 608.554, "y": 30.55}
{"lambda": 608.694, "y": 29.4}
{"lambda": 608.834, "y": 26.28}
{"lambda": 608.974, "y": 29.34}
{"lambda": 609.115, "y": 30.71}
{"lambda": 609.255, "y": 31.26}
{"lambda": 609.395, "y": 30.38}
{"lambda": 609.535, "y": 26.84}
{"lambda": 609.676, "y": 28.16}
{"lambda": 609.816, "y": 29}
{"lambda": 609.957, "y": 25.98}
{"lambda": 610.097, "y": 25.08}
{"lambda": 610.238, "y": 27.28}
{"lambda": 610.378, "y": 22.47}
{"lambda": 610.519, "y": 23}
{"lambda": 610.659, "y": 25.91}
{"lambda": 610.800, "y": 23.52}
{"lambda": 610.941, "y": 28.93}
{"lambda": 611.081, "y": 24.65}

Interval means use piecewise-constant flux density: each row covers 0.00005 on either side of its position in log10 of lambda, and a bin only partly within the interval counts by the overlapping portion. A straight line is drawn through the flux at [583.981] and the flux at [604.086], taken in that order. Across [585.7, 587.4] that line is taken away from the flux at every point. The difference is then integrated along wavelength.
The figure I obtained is 8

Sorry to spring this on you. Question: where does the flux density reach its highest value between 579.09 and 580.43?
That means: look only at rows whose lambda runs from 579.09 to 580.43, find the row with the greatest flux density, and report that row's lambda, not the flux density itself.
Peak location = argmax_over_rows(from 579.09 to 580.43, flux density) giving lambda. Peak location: 579.561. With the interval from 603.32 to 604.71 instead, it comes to 603.808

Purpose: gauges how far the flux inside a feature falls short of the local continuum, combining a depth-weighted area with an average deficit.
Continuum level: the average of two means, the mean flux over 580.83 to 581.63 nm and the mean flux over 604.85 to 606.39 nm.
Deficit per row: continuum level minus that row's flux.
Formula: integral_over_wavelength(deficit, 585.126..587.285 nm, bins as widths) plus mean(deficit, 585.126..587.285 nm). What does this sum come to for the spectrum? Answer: 1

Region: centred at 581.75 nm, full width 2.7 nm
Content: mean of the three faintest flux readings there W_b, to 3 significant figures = 24.7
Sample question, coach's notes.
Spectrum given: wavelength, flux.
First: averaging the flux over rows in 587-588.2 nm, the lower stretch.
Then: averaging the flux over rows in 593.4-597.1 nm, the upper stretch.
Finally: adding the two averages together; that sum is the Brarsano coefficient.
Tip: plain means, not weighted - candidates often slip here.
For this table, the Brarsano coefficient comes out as 60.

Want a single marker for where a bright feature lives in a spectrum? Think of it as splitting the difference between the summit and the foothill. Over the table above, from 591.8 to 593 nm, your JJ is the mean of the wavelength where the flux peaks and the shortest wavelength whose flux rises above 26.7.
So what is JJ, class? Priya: 592.31 nm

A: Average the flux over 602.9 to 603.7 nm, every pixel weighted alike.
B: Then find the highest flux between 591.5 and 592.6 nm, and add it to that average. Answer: 59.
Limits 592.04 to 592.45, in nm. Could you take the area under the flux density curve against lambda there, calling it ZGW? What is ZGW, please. 11.8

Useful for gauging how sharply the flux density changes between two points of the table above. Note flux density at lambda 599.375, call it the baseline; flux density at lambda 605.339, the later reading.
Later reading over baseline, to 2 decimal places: 1.40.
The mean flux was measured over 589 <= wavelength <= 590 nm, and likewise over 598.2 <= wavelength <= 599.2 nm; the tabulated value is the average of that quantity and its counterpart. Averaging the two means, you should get 27.8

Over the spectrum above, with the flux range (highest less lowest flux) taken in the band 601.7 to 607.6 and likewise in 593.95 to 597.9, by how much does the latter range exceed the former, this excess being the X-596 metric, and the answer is 0.3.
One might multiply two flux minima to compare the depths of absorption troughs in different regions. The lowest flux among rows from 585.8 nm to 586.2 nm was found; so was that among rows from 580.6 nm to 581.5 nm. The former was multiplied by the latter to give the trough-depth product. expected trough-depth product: 600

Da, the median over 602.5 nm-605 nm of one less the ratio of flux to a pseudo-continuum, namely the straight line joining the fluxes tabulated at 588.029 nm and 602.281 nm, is 0.19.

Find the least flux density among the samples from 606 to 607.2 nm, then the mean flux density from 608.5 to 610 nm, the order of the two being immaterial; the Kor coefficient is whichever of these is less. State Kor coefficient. 23.4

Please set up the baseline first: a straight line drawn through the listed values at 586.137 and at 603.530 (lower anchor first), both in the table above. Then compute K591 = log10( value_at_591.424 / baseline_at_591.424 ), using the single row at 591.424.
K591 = -0.12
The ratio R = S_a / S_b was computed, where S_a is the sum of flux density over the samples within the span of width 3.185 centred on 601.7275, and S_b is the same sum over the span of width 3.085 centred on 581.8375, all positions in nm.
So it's 1.017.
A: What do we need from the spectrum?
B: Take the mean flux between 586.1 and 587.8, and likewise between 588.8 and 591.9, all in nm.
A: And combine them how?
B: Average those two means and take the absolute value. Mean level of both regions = 28.9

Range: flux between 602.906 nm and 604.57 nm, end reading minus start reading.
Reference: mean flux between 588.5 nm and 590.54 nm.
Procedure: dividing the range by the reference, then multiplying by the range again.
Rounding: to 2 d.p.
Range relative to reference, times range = 2.40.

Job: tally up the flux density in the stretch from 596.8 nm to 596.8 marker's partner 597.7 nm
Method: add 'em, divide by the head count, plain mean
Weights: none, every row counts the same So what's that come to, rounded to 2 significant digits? 29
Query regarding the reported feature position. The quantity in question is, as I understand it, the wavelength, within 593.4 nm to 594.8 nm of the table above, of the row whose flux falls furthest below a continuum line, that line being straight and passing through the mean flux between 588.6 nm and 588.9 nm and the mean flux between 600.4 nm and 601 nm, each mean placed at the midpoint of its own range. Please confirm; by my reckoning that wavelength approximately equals 594.017 nm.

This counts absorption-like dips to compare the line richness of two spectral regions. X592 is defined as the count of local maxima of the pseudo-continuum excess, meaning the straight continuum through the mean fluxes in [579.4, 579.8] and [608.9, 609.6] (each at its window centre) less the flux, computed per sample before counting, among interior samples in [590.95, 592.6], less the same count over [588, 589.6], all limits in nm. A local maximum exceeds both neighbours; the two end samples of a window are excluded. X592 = 0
